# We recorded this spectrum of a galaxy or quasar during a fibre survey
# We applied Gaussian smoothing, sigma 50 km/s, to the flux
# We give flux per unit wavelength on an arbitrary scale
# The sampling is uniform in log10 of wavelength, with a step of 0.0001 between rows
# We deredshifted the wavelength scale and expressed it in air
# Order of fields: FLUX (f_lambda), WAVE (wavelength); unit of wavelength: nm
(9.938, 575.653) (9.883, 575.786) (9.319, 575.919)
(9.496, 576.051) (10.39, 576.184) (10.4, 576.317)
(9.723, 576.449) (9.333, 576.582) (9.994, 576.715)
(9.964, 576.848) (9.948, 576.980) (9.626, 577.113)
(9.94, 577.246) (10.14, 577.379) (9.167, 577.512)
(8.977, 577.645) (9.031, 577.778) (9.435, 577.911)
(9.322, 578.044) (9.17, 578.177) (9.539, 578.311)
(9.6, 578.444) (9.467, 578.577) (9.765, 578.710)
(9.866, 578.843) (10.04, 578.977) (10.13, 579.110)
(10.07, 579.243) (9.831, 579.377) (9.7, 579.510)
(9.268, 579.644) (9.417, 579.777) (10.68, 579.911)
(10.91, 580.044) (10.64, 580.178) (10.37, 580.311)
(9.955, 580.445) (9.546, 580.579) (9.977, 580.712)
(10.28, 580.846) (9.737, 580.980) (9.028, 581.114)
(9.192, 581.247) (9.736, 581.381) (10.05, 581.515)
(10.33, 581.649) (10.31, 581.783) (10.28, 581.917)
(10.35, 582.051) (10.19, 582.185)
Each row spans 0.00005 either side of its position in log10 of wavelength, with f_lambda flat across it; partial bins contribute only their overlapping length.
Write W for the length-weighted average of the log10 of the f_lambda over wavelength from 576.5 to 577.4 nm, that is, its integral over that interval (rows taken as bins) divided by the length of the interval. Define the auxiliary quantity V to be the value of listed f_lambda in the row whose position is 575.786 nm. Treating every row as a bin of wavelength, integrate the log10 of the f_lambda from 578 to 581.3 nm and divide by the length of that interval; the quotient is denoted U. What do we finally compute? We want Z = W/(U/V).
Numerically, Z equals 9.9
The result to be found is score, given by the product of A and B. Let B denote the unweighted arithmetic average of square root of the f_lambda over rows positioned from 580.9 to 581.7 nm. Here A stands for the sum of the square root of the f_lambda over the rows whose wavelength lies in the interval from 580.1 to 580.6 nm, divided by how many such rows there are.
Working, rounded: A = 3.18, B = 3.11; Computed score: 9.9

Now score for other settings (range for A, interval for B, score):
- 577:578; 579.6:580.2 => 9.8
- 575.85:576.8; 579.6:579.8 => 9.6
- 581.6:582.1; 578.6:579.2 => 10.1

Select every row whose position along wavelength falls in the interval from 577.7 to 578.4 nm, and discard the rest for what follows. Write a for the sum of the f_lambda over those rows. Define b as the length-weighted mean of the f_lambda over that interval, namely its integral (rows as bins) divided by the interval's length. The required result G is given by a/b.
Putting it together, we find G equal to 5.00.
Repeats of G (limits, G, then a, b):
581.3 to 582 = 5.01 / 50.7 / 10.1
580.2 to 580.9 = 4.98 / 50.1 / 10.1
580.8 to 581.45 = 5.01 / 48.0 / 9.6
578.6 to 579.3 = 5.01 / 49.9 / 9.9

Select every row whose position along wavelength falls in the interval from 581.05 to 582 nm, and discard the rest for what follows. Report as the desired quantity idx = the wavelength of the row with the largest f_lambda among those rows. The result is 581.649 nm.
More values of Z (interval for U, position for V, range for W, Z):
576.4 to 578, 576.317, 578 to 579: 10.4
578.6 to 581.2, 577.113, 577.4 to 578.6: 9.4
